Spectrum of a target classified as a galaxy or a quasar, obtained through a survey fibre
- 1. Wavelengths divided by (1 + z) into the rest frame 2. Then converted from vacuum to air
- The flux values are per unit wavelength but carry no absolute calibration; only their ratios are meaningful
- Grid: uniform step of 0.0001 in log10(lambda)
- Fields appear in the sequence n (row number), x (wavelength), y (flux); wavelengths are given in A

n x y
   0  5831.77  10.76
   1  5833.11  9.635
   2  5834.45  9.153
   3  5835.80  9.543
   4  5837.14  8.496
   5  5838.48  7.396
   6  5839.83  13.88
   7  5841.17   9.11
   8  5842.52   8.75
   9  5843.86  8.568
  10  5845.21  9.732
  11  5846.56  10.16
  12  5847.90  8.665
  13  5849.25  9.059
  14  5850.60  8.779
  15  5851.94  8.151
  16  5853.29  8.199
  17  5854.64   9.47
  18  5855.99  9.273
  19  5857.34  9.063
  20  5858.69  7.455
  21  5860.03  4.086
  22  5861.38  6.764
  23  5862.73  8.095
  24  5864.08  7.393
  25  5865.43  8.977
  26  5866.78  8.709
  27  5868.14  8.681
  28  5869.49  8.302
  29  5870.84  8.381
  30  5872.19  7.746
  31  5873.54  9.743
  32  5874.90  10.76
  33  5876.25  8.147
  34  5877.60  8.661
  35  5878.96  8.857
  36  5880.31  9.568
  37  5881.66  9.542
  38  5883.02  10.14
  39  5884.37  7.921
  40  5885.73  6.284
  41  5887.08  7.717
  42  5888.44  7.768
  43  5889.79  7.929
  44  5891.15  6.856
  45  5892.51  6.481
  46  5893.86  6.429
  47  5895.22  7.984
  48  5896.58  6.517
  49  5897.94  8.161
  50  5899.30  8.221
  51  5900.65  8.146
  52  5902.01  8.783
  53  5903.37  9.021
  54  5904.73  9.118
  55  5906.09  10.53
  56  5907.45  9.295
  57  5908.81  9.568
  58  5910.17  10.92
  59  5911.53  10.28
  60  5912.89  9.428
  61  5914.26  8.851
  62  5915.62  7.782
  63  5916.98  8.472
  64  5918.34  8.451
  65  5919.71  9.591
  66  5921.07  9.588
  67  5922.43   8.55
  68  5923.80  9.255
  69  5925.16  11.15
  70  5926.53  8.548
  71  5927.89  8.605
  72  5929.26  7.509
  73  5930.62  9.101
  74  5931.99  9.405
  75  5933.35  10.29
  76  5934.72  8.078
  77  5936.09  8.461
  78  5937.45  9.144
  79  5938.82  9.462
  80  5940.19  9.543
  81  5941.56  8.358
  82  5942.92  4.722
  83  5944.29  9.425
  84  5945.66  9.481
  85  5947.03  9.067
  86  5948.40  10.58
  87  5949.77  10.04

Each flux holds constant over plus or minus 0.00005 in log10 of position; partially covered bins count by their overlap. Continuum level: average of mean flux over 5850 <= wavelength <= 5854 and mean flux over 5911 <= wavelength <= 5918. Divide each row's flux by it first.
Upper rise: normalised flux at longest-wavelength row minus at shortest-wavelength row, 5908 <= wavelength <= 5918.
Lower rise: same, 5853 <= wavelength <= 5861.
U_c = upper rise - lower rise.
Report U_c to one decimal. 0.3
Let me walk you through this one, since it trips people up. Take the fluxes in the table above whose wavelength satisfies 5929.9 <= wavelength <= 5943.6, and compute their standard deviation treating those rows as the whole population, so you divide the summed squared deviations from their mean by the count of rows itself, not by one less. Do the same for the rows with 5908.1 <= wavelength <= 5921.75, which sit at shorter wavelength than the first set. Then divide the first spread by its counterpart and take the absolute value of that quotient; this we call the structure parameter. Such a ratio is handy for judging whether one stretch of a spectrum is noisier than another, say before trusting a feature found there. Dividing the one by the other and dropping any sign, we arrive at 1.65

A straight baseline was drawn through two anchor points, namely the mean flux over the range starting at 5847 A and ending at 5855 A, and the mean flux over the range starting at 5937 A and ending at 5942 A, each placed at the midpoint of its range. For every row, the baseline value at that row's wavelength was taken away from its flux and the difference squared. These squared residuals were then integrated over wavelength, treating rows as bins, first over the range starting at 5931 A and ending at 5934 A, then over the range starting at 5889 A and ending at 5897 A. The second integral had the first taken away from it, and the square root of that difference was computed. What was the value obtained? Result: 5.5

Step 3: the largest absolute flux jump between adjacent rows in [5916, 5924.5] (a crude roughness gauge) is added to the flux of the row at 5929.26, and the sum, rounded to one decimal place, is 8.6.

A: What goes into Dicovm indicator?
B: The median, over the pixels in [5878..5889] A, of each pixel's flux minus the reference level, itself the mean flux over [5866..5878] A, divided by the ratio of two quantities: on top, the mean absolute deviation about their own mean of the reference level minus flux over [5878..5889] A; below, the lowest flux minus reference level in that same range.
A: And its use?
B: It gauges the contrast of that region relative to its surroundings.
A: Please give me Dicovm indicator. 1.0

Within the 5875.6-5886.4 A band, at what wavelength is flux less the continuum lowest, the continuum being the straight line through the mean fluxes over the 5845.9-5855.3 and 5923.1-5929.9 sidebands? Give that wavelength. 5885.73 A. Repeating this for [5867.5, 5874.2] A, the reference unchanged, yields 5872.19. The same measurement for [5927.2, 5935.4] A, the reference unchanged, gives 5929.26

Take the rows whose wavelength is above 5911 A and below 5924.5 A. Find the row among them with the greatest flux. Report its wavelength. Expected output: 5911.53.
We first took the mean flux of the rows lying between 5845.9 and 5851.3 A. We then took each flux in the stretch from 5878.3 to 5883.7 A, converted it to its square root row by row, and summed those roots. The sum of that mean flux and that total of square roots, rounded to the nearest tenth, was 21.5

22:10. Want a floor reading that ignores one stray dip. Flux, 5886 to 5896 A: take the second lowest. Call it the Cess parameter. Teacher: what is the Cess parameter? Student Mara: 6.481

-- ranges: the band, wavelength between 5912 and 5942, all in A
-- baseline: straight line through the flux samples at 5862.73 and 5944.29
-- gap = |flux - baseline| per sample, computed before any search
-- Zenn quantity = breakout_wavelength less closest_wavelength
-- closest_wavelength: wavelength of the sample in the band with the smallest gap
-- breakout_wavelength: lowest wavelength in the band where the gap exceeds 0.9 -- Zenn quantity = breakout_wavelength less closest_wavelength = 1.4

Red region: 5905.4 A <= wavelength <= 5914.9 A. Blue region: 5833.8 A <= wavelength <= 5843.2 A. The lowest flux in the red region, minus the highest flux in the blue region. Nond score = -5.0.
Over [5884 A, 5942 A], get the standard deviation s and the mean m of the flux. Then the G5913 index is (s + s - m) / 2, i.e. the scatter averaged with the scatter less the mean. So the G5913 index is -3.2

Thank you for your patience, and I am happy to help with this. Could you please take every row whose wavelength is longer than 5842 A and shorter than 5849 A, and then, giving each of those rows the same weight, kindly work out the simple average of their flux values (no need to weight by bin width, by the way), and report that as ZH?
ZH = 9.2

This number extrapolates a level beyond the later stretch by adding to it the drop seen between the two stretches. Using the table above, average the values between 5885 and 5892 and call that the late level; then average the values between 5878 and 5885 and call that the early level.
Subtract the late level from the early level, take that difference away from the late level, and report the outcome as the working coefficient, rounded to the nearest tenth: 5.4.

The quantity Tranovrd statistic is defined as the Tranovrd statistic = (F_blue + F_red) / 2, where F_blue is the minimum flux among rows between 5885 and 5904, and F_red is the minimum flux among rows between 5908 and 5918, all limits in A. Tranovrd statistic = 7.03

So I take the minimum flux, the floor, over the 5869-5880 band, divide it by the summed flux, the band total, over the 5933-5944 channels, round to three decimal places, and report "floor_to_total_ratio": 0.114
